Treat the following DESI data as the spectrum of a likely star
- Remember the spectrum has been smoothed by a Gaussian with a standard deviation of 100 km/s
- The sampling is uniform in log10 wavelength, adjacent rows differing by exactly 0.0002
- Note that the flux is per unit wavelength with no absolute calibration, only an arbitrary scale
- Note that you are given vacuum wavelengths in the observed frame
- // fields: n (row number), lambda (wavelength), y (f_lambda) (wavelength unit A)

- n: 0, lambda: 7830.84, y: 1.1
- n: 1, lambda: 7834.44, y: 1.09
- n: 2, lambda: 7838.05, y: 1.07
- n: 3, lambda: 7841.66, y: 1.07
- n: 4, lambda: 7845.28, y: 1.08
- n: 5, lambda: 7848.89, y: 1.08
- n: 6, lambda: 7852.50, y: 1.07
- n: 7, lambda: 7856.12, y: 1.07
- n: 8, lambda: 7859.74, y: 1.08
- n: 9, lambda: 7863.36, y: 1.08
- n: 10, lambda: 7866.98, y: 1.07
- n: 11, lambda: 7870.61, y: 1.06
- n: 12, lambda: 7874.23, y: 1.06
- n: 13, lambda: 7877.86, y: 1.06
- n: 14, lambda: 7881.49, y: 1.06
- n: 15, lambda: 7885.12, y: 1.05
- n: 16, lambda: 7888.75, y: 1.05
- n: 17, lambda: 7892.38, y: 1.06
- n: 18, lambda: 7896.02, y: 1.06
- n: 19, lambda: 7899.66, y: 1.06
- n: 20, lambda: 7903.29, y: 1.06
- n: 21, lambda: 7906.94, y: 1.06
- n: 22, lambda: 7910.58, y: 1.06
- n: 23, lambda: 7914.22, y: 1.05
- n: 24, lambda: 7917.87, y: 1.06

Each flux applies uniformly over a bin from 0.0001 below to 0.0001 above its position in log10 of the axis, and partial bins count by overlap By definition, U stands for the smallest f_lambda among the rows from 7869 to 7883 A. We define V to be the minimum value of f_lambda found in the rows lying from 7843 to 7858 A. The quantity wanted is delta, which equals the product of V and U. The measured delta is 1.13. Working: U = 1.06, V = 1.07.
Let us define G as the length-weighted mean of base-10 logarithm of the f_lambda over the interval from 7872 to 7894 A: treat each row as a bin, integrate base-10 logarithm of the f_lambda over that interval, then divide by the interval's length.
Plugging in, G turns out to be 0.0240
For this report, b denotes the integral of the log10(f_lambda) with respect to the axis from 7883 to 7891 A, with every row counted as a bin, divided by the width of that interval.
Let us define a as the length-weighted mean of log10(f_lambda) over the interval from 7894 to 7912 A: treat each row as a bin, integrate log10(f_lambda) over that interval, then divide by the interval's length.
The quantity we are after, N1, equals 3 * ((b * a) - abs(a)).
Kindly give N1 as -0.074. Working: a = 0.025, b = 0.022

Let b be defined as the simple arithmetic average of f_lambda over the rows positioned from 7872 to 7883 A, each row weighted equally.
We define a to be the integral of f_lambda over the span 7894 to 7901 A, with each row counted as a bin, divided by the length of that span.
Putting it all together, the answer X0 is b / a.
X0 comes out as 1.00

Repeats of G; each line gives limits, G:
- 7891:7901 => 0.0253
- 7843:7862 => 0.0318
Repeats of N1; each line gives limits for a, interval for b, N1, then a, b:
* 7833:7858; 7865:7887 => -0.092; 0.032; 0.025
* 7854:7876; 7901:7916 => -0.086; 0.029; 0.024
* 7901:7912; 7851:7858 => -0.074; 0.025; 0.029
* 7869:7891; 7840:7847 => -0.070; 0.024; 0.031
